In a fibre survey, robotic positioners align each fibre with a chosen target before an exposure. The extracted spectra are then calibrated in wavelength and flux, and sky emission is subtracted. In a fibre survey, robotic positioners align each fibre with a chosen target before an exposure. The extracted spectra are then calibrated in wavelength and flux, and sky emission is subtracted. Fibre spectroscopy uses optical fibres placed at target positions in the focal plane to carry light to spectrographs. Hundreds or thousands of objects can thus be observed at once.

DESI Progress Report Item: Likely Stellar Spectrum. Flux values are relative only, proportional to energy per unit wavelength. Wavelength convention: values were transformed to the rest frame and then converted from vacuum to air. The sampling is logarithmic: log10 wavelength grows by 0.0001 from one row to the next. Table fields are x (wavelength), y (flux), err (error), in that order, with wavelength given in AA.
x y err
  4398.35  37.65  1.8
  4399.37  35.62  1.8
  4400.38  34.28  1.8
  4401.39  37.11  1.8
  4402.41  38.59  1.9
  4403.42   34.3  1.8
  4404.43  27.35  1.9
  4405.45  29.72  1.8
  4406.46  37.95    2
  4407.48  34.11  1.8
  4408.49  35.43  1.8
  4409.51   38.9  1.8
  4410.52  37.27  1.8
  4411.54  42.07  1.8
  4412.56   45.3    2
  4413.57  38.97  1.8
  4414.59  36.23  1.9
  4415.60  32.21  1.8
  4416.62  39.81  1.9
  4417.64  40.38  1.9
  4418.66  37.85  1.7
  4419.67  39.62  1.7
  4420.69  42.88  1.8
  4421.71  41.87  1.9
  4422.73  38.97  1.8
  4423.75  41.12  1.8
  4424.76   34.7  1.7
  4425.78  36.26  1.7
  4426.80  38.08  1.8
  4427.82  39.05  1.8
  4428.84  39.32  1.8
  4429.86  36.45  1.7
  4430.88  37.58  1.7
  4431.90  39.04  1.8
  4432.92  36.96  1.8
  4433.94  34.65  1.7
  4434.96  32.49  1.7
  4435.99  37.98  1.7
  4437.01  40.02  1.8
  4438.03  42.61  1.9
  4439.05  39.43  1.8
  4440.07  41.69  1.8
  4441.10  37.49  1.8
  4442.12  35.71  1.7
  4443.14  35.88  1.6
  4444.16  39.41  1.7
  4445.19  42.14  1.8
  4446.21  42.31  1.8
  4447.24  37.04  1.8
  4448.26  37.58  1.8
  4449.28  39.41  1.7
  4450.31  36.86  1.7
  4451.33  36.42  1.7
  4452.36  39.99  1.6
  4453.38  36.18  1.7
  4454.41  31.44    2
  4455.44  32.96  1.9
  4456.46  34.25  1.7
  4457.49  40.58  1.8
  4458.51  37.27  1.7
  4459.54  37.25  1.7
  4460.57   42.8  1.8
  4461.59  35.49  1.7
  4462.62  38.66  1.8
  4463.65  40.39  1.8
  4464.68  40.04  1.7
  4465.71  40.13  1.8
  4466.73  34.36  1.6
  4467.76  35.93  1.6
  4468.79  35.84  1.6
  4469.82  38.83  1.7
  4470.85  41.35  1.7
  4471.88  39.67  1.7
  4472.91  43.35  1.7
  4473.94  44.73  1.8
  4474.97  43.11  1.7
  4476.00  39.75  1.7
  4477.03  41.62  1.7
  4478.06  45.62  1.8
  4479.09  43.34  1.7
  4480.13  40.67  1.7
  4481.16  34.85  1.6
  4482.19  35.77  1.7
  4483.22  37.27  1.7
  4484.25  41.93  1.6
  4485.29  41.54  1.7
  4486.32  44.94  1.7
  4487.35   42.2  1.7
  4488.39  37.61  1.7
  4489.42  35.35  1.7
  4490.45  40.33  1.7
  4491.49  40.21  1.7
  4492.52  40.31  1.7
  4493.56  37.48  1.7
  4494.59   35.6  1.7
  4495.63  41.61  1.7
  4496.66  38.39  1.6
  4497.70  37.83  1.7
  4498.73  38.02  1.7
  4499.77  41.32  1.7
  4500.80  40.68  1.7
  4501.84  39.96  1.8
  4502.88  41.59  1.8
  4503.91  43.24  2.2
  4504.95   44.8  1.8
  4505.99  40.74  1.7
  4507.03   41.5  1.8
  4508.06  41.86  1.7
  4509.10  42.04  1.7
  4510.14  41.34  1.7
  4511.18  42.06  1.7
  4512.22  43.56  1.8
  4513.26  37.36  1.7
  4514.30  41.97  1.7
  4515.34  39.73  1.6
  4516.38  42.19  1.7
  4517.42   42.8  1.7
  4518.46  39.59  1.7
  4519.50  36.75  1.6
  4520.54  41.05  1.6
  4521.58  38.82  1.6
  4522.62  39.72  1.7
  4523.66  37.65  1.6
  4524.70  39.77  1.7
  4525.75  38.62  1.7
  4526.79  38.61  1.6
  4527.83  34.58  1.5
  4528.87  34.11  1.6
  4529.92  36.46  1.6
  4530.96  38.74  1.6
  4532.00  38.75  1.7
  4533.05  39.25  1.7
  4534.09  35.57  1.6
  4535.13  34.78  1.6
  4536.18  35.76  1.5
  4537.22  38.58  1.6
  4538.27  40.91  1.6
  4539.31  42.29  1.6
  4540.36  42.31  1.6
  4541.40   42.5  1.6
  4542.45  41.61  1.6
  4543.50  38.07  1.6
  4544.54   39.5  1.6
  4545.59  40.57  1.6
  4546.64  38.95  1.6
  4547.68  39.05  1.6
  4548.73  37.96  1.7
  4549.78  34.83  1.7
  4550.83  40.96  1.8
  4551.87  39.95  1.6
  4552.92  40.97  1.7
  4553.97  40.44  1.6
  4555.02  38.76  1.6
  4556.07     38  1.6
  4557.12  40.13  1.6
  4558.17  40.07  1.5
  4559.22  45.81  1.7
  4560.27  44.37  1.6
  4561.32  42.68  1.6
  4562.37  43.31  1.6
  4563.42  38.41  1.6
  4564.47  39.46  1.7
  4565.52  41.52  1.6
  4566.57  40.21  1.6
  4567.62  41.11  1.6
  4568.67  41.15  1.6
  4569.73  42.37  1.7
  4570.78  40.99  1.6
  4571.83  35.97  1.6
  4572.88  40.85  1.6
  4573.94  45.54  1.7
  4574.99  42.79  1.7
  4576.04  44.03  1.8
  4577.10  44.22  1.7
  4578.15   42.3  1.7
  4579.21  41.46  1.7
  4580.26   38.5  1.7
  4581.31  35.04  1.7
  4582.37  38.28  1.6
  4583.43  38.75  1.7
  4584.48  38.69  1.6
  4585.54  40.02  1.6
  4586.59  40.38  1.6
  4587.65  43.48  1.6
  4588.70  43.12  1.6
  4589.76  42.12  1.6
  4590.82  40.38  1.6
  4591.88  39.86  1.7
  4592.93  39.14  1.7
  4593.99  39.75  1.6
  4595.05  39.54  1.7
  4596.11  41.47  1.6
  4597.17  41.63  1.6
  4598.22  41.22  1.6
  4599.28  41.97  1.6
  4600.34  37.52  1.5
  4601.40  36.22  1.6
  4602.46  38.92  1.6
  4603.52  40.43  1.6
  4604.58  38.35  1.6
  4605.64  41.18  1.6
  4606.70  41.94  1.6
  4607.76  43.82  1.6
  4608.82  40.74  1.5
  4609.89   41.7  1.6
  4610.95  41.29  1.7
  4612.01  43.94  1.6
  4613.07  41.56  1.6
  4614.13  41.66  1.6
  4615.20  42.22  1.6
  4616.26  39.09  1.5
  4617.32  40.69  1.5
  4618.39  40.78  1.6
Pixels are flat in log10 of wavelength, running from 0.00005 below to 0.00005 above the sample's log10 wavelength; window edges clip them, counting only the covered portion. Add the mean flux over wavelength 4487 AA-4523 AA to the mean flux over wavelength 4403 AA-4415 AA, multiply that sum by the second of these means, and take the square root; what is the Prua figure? 52.9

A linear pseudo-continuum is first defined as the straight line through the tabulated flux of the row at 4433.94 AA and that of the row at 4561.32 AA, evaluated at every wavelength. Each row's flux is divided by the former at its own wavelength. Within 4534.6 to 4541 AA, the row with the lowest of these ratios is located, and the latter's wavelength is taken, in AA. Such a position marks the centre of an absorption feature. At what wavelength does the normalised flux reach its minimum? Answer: 4535.13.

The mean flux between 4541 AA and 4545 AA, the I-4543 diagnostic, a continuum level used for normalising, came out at 40.4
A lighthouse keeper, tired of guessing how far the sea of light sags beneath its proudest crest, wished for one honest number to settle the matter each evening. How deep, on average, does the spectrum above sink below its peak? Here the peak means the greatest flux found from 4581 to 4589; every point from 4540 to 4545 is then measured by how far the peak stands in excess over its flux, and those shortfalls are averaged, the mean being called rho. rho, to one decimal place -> 2.7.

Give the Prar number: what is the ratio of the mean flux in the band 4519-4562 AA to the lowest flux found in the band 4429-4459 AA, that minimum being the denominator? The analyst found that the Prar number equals 1.25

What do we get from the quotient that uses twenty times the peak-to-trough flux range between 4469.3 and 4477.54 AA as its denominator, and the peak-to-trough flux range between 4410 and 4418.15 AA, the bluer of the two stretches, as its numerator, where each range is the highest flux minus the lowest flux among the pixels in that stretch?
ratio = 0.11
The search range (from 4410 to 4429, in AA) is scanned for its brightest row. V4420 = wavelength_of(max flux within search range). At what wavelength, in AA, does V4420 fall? 4412.56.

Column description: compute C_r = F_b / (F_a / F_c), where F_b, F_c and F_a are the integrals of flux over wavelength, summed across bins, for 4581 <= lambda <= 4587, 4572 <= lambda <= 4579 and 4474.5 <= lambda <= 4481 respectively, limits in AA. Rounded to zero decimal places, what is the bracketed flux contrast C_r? 255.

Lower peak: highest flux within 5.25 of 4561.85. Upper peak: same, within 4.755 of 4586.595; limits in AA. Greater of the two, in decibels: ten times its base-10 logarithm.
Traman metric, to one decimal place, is 16.6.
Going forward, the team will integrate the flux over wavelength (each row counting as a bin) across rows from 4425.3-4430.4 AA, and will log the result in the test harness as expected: 193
